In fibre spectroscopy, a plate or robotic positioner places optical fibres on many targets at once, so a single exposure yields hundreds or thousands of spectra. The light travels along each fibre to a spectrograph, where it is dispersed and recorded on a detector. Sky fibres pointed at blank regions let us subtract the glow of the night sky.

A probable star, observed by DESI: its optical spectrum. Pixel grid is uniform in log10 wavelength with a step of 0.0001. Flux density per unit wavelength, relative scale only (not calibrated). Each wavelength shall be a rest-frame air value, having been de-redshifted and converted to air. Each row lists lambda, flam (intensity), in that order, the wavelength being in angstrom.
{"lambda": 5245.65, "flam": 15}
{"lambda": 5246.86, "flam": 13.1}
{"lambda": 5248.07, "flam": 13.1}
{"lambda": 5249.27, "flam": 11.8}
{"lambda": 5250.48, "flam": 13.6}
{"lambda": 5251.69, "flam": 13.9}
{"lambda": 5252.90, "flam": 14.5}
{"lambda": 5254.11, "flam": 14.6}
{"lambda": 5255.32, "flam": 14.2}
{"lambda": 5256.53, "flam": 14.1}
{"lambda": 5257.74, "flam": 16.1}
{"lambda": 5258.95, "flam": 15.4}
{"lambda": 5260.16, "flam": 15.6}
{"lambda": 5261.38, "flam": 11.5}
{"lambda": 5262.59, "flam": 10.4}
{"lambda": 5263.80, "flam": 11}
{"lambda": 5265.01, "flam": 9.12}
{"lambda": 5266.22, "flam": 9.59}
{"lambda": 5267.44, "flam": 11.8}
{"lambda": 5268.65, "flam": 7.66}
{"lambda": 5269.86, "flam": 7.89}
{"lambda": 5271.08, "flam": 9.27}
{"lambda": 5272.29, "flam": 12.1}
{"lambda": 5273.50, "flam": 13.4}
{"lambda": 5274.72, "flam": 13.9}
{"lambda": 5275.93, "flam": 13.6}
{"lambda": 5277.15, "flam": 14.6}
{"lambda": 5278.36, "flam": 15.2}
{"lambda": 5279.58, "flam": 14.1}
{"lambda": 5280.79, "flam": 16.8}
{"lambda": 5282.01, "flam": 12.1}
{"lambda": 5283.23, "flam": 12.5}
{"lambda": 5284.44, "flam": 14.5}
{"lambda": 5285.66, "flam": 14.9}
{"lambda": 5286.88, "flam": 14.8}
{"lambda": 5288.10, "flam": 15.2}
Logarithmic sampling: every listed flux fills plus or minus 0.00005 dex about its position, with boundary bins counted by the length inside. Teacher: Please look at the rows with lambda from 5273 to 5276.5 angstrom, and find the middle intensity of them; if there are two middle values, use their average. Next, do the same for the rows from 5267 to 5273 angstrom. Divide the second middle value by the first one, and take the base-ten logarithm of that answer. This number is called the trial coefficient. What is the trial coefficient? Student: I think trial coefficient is -0.17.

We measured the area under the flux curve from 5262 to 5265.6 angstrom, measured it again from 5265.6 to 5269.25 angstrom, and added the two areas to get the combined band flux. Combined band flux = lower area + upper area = 72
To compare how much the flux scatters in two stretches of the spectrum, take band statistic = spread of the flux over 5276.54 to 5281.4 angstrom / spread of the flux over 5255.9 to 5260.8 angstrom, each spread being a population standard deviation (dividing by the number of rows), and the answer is 1.4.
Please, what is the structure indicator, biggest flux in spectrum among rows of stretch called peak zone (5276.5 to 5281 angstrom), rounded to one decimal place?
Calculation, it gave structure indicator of 16.8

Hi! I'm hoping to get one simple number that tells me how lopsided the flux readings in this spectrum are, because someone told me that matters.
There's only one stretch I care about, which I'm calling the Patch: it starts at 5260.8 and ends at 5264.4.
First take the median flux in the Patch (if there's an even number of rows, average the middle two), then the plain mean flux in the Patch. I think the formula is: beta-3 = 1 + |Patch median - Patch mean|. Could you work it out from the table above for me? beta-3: 1.03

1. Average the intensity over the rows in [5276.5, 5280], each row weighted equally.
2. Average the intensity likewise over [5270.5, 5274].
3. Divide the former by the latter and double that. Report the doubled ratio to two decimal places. 2.53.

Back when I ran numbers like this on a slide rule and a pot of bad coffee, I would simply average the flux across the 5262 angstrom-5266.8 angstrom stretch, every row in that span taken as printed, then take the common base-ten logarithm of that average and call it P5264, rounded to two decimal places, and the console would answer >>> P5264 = 1.00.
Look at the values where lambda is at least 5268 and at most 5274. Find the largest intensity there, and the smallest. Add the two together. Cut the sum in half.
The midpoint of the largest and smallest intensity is 10.5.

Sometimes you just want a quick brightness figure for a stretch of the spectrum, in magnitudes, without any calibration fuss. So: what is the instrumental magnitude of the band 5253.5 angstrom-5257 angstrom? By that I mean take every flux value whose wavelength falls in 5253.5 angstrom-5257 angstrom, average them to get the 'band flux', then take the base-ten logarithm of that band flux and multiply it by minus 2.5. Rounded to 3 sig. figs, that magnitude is -2.89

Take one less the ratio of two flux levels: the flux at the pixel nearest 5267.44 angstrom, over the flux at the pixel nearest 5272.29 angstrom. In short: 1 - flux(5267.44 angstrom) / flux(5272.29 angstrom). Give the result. 0.0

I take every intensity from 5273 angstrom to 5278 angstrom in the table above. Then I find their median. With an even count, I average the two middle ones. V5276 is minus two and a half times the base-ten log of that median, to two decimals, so -2.85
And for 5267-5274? -2.56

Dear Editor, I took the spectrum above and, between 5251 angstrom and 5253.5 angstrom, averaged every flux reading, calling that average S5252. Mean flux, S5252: 14.2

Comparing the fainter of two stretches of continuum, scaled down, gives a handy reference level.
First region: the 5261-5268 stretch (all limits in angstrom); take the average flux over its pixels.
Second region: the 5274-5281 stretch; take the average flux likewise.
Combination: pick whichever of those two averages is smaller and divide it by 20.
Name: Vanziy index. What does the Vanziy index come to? 0.53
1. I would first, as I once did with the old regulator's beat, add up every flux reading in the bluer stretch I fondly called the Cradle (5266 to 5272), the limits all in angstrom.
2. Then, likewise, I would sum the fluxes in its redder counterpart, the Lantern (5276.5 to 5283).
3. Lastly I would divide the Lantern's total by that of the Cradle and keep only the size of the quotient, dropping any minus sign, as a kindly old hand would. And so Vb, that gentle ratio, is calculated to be 1.6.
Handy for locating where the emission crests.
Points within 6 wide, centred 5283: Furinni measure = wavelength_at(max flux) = 5280.79 angstrom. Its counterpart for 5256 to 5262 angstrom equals 5257.74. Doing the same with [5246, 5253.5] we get 5252.90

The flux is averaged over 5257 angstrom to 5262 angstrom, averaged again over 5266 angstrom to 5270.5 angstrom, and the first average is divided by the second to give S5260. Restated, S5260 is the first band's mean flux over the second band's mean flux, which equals 1.59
